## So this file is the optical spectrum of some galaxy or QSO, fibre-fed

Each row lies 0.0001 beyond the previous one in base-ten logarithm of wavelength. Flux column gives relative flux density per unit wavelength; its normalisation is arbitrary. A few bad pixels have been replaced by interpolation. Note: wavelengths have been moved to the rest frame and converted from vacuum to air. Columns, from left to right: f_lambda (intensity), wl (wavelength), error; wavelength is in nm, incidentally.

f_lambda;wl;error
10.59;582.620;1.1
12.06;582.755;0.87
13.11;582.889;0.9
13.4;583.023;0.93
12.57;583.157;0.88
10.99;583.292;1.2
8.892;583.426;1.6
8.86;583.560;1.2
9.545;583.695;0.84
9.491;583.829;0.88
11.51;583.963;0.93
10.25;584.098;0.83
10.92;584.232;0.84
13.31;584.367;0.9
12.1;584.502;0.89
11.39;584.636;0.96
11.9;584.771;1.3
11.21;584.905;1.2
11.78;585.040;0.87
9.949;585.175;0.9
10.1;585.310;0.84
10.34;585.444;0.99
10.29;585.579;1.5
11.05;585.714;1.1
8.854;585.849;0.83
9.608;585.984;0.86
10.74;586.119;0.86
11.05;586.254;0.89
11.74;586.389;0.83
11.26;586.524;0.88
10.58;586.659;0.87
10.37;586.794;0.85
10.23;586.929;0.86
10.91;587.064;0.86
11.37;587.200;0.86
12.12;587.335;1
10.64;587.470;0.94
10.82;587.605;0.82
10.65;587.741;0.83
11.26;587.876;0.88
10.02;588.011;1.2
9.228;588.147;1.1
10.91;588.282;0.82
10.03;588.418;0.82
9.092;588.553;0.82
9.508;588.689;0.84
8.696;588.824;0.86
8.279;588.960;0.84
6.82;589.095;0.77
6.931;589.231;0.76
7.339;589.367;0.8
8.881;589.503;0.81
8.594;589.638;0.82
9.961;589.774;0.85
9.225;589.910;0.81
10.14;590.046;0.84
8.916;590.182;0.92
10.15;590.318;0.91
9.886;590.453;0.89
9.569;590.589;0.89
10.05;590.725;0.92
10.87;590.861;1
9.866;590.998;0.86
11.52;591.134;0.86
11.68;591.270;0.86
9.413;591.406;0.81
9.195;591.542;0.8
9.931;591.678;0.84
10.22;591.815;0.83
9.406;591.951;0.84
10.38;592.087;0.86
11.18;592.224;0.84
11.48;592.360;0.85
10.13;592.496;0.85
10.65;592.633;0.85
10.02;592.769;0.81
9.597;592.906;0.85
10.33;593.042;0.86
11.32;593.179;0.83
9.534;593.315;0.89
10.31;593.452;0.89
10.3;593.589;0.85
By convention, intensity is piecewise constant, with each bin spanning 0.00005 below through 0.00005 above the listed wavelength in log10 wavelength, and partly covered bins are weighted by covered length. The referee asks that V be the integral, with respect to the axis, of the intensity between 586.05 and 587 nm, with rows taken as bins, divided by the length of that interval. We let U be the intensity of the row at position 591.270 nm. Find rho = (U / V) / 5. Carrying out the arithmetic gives 0.22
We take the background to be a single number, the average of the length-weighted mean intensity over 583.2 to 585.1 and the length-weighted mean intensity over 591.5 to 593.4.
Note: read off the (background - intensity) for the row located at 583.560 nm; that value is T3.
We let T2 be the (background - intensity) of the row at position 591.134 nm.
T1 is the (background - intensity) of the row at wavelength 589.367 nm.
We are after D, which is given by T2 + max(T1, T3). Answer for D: 2.28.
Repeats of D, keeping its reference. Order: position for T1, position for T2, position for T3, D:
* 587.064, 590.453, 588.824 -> 2.56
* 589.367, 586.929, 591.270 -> 3.57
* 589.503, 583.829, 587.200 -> 2.77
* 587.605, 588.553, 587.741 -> 1.40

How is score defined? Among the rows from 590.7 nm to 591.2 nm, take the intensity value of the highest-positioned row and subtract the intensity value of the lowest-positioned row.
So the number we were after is 1.5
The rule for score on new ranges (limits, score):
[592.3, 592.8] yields -1.5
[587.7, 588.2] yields -1.4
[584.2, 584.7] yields 0.5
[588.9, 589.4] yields -0.9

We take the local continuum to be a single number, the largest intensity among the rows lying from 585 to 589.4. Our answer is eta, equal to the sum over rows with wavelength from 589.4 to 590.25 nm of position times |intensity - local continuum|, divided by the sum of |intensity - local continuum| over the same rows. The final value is 589.83 nm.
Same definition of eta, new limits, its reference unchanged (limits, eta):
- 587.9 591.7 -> 589.67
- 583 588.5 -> 585.68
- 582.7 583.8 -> 583.41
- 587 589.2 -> 588.42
